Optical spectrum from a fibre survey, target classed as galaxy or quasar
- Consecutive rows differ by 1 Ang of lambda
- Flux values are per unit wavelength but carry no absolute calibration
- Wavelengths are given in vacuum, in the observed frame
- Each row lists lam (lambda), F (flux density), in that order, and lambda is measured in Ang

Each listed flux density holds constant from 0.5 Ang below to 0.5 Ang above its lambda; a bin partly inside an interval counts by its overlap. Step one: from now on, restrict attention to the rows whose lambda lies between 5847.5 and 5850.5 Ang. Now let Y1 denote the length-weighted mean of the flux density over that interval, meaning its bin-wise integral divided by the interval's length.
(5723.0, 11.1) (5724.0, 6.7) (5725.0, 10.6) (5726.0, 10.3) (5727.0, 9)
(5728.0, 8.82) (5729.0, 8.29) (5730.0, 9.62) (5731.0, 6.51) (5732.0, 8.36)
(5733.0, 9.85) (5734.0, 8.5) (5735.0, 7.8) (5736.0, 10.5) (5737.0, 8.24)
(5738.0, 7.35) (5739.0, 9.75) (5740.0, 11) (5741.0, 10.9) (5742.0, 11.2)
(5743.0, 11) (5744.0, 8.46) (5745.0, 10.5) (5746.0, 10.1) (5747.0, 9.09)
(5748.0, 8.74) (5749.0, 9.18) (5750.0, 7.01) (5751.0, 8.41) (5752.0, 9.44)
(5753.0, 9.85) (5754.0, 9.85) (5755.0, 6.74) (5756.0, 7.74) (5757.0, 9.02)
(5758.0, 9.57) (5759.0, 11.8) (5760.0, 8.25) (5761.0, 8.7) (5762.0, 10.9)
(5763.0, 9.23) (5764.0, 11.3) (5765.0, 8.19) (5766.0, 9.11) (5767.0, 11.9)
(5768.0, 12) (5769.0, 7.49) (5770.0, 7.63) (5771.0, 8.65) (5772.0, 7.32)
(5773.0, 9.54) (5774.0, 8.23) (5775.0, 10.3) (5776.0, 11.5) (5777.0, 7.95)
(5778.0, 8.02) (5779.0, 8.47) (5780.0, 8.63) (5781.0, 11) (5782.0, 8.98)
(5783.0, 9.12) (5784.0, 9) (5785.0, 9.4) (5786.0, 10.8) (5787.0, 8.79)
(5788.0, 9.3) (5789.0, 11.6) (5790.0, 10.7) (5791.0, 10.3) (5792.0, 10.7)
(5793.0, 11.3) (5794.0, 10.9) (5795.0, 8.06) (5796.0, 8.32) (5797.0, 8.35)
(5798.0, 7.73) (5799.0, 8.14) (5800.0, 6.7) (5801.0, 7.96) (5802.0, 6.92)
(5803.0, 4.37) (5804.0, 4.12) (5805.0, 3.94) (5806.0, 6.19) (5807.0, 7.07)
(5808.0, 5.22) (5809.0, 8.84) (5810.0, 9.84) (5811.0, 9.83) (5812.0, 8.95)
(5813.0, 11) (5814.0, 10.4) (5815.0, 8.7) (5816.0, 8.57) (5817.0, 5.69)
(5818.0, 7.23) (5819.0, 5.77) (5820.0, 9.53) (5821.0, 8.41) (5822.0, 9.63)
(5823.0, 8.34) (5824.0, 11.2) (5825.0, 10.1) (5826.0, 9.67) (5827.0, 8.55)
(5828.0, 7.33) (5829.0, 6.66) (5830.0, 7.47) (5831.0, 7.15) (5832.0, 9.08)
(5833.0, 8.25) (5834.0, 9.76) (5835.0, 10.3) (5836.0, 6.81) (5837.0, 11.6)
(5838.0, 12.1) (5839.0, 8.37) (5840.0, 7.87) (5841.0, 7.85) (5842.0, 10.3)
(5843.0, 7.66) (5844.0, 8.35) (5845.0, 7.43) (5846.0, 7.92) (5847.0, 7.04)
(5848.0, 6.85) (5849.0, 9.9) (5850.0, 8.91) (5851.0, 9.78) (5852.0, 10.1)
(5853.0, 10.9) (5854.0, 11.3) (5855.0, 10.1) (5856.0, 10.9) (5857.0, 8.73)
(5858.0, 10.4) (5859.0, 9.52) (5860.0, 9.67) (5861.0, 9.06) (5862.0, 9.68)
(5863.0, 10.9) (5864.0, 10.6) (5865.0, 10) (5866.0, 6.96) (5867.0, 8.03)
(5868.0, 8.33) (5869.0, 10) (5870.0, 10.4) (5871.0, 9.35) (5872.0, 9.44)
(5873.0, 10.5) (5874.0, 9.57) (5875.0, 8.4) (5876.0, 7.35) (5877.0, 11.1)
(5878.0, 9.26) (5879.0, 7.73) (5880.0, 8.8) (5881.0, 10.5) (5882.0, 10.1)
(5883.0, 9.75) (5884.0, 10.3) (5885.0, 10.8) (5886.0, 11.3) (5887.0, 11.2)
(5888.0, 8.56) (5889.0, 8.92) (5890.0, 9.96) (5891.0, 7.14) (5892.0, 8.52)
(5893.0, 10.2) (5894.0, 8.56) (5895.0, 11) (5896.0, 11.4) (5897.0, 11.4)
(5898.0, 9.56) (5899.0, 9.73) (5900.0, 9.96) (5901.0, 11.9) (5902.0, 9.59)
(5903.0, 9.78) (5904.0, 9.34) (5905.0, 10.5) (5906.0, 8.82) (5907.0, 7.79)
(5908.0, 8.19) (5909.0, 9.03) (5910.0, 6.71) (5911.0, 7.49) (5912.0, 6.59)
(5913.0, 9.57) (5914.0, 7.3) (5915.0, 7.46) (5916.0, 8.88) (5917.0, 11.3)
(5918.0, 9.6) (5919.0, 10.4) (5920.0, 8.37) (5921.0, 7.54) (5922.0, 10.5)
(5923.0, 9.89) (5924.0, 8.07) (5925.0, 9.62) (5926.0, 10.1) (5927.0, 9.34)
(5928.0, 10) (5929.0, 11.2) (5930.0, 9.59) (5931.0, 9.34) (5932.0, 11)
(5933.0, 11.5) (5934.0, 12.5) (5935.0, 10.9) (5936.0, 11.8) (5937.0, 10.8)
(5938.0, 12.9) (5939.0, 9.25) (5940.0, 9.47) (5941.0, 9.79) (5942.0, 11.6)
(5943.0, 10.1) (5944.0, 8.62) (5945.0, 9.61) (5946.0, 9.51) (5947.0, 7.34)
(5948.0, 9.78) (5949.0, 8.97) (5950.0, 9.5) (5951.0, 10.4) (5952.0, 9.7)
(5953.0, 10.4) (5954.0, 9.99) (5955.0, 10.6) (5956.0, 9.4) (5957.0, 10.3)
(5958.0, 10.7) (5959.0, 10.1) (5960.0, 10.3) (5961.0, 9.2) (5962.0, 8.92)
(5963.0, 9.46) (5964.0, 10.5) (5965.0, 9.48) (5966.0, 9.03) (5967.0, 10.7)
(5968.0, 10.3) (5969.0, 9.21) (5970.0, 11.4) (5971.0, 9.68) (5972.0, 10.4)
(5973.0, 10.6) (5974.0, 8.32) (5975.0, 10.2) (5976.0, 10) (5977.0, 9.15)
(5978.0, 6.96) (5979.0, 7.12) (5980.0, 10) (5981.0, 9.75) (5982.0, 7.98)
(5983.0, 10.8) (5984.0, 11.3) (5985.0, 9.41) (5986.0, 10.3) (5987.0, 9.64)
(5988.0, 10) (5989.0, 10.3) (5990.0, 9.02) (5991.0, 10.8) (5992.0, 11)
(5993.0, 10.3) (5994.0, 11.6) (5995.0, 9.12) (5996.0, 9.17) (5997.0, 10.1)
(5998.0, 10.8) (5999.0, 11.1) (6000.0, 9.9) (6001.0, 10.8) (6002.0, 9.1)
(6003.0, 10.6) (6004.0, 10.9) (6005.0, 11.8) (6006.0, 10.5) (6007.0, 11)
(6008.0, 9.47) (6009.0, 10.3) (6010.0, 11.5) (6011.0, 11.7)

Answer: 8.6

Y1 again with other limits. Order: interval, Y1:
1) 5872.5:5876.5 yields 9.0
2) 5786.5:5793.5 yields 10.4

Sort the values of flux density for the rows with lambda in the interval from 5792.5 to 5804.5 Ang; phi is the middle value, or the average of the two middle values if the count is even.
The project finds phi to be 8.0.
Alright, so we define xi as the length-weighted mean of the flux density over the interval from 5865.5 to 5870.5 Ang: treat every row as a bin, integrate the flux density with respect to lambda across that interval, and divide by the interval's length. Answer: 8.7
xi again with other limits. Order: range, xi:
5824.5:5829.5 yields 8.5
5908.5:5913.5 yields 7.9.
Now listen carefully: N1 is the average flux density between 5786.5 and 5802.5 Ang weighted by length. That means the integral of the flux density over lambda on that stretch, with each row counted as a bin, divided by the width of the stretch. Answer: 9.1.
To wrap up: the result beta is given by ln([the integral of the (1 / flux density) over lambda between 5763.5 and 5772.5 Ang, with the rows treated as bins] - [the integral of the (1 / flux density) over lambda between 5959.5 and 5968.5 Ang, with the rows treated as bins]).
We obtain -2.5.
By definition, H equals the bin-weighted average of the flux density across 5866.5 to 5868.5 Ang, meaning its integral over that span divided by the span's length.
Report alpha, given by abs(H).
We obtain 8.2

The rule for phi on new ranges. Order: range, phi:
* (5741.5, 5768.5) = 9.2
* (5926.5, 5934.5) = 10.5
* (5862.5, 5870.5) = 10.0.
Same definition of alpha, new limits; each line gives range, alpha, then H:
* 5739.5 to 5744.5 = 10.5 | 10.5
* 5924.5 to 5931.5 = 9.9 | 9.9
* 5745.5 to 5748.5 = 9.3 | 9.3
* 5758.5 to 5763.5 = 9.8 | 9.8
